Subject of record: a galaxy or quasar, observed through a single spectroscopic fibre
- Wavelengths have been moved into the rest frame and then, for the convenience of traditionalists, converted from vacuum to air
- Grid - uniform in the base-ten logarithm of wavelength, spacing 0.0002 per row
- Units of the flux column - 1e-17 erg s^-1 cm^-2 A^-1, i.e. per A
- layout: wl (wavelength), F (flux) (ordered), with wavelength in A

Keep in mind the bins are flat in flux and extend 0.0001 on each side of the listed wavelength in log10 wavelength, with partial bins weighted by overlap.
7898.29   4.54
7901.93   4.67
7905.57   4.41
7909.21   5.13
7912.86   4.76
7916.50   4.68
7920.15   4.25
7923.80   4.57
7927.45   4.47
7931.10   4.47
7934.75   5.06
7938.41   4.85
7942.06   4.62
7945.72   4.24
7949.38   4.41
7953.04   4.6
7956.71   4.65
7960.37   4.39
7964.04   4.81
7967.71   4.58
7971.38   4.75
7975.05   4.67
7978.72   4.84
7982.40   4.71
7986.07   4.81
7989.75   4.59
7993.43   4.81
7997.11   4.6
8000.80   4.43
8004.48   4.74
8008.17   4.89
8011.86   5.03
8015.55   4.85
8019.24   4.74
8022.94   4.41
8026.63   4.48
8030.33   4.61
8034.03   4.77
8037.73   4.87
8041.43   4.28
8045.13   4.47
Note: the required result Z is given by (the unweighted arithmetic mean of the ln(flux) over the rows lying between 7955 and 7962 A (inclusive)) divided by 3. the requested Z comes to 0.503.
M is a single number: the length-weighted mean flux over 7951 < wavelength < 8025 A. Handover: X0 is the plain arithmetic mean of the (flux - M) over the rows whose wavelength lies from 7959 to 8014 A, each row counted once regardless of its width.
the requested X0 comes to 0.02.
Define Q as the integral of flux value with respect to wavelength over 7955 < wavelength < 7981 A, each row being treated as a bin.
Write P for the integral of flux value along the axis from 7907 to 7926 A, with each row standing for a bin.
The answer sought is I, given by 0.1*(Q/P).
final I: 0.14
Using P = 89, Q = 121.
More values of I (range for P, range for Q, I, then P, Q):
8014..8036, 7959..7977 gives 0.08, 102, 84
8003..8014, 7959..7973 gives 0.12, 54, 65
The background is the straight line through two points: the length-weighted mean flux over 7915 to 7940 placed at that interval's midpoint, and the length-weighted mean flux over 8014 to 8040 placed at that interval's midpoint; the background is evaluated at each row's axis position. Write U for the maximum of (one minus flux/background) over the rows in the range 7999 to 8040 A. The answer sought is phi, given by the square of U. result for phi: 0.0030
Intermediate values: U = 0.0548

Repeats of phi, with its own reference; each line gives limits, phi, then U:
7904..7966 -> 0.0070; 0.0836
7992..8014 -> 0.0023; 0.0482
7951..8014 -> 0.0028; 0.0527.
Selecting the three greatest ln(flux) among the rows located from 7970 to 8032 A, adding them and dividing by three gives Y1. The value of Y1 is 1.59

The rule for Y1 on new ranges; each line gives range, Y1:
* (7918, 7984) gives 1.59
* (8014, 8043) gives 1.57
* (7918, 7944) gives 1.58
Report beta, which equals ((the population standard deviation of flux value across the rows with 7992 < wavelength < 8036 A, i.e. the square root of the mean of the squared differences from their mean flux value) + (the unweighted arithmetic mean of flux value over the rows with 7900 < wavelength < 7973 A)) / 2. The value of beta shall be 2.40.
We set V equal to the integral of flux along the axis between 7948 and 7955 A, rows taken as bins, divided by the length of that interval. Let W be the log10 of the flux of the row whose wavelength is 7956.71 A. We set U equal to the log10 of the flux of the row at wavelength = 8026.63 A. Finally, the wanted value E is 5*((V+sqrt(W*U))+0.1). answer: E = 26.3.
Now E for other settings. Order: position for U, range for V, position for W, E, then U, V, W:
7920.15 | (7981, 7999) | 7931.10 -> 27.2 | 0.628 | 4.70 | 0.650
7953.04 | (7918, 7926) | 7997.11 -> 25.9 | 0.663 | 4.42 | 0.663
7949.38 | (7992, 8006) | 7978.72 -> 27.0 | 0.644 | 4.64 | 0.685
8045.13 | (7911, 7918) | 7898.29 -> 27.4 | 0.650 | 4.72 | 0.657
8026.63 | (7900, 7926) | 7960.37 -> 26.9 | 0.651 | 4.63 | 0.642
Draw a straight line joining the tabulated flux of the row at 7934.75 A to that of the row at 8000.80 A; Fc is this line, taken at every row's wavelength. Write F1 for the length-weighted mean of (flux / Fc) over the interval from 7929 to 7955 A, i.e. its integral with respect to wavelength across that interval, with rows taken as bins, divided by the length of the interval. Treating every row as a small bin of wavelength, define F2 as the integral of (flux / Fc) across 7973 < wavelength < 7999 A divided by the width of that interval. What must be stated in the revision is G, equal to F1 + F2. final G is 1.96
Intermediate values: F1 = 0.92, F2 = 1.03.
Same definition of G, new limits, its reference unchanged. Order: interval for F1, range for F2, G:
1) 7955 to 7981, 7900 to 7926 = 1.87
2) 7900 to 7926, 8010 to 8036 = 1.99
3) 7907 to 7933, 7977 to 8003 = 1.92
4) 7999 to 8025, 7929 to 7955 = 2.02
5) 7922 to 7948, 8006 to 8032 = 2.02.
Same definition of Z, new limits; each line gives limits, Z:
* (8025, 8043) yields 0.508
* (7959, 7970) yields 0.508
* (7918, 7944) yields 0.509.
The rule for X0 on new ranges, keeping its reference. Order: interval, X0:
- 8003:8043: 0.00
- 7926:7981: -0.07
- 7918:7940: -0.08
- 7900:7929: -0.08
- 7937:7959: -0.13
